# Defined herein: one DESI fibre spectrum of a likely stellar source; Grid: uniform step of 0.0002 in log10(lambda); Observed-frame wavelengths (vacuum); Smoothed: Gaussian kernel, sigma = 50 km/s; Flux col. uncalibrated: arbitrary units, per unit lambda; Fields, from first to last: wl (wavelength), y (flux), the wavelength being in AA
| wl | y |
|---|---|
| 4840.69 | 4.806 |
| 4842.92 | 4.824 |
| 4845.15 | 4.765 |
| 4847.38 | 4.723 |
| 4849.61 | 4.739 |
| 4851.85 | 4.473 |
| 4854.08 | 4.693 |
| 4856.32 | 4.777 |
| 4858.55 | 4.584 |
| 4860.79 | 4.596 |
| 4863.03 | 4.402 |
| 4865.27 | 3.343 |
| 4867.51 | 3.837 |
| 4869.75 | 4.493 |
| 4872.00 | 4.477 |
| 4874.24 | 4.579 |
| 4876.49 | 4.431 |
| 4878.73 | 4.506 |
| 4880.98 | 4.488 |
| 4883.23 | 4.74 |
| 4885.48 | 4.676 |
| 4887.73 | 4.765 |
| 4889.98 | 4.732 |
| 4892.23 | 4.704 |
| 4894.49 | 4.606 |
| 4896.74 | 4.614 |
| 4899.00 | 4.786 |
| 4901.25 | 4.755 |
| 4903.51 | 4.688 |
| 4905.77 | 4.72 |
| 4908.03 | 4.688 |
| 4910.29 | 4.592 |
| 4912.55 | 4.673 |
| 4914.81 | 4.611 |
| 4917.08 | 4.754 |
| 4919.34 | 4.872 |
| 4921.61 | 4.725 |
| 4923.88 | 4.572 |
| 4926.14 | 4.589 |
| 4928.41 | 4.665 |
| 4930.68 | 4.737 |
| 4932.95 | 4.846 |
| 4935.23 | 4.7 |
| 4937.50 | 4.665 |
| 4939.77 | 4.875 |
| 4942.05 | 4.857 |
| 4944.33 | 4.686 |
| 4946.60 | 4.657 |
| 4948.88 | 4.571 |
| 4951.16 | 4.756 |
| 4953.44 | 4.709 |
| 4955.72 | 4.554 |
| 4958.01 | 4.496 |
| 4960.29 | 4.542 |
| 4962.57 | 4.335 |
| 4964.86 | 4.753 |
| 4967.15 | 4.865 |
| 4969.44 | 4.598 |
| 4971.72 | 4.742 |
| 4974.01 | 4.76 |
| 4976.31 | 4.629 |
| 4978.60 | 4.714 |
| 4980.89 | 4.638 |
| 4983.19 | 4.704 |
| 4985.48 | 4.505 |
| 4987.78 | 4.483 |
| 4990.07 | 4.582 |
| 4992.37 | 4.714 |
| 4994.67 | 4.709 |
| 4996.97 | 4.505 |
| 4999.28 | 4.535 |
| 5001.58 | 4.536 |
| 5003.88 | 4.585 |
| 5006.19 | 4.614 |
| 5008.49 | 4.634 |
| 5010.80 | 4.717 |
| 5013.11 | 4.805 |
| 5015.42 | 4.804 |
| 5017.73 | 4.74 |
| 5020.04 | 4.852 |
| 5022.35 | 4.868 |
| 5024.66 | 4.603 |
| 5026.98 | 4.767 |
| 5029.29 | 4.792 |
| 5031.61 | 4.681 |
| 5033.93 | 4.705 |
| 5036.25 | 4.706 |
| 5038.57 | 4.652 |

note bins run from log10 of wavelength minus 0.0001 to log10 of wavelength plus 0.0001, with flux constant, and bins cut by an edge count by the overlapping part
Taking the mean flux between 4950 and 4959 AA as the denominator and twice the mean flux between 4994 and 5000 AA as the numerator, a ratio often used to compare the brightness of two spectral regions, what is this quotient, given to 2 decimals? 1.98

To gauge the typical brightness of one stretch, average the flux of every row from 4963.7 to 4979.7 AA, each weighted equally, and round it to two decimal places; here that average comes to 4.72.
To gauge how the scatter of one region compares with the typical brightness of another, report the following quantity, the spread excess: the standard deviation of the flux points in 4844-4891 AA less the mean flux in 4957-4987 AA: -4.30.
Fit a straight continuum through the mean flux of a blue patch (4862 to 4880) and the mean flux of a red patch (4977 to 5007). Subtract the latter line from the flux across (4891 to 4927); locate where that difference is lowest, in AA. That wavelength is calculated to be 4923.88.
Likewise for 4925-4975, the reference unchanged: 4962.57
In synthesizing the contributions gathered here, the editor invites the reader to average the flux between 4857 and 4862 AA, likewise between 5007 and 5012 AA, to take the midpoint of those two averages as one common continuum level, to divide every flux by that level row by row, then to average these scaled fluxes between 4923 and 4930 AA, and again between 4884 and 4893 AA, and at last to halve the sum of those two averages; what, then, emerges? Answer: 1.01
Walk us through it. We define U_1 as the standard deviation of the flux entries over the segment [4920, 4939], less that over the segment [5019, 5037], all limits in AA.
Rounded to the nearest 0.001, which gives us -0.003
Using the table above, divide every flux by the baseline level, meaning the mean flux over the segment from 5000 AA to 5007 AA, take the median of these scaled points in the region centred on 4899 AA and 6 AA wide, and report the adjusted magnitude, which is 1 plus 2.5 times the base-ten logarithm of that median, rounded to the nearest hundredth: 1.04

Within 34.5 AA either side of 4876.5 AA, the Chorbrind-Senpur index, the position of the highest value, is 4842.92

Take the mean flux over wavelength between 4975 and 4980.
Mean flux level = 4.67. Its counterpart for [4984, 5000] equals 4.58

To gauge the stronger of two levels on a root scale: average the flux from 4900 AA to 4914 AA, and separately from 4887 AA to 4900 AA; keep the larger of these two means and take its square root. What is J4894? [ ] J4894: 2.17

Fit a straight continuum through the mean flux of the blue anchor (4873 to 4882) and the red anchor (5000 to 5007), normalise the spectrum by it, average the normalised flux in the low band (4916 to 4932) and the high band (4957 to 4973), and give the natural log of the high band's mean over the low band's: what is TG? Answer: -0.023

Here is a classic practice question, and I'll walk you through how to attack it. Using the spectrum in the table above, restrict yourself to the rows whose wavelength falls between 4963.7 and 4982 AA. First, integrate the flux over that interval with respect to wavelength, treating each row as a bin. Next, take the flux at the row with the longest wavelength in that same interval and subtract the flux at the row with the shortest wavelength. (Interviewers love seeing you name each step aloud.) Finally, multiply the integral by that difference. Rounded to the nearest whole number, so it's -10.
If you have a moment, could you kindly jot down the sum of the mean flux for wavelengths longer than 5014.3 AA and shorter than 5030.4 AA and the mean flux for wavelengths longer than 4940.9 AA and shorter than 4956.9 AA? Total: 9.46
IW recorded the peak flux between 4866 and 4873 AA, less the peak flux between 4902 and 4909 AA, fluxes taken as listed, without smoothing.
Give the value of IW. -0.23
